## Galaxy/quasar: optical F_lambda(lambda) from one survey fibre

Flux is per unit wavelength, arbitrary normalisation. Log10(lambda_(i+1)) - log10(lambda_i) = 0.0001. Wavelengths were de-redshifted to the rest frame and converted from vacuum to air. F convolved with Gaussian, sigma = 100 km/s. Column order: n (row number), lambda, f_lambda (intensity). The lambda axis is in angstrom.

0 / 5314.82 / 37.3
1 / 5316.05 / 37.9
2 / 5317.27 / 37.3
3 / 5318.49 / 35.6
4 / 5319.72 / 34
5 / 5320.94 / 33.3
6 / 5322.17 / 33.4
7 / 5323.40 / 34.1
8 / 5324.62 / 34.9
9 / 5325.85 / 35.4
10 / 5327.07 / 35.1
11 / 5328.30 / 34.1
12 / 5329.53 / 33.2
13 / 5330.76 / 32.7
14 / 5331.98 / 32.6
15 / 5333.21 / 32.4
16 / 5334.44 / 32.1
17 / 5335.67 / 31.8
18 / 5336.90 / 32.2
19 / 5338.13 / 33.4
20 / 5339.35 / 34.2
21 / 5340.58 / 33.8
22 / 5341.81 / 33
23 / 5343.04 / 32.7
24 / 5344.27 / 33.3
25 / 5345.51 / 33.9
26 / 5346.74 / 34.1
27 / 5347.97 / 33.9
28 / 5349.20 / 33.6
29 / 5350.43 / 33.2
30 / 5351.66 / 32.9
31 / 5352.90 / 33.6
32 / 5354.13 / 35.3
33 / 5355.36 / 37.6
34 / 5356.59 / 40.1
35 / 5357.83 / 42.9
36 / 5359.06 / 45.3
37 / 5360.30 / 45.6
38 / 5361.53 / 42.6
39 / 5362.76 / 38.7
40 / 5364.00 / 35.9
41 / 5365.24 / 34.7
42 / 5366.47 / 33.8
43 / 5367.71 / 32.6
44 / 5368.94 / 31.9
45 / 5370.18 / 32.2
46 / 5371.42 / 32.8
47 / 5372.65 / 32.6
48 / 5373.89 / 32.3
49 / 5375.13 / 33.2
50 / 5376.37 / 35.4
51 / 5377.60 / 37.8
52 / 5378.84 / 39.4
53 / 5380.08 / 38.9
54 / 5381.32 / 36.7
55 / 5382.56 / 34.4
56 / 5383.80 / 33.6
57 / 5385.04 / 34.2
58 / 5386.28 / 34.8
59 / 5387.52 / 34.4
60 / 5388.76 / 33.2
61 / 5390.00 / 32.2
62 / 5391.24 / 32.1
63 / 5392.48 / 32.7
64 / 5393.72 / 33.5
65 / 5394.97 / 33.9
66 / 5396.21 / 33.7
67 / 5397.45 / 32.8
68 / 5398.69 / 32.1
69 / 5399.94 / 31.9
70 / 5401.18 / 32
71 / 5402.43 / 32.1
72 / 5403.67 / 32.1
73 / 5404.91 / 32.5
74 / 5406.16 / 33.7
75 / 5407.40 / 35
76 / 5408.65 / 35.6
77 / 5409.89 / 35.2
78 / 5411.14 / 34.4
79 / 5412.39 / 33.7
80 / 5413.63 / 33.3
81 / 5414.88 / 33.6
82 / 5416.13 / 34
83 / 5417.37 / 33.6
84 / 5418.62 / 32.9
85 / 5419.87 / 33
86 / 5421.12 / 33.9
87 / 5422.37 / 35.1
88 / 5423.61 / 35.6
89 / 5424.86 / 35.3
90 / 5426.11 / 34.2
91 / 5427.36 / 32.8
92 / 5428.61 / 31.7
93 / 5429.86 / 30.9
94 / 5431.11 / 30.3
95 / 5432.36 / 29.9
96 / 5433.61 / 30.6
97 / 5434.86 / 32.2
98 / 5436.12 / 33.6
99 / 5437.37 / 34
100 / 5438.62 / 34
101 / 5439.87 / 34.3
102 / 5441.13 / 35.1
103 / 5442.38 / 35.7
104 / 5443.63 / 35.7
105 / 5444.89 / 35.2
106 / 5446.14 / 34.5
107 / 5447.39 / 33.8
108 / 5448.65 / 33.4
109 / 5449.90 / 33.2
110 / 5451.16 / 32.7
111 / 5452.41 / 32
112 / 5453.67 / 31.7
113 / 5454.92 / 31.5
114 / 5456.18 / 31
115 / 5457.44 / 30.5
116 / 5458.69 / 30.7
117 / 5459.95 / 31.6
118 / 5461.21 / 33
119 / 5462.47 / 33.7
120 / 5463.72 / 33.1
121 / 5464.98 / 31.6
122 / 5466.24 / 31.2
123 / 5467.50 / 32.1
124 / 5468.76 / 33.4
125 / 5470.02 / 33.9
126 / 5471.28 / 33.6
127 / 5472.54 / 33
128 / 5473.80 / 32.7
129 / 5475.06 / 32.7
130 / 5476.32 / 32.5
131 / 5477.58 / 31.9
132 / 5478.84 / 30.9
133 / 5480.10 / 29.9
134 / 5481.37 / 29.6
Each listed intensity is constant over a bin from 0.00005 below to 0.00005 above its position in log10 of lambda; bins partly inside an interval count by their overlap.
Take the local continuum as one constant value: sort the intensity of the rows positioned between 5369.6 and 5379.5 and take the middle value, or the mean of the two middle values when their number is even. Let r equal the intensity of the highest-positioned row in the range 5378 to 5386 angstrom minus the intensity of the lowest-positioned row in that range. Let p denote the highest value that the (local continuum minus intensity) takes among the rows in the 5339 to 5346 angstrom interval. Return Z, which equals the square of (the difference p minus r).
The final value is 30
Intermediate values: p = 0.3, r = -5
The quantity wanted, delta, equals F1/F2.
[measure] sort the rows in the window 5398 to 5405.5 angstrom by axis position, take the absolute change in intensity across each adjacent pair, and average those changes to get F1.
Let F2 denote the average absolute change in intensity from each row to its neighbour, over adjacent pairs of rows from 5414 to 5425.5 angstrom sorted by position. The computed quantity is 0.3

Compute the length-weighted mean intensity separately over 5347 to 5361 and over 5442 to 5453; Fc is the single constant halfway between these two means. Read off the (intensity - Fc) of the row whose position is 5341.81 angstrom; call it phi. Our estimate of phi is -2.8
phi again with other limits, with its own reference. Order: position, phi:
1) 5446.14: -1.3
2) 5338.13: -2.4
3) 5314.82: 1.5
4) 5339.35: -1.6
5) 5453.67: -4.1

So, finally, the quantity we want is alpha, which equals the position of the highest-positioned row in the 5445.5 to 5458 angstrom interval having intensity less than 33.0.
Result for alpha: 5457.44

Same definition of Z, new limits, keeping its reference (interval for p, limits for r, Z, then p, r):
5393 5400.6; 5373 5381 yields 30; 1.1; 7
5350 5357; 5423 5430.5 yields 23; 0.1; -5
